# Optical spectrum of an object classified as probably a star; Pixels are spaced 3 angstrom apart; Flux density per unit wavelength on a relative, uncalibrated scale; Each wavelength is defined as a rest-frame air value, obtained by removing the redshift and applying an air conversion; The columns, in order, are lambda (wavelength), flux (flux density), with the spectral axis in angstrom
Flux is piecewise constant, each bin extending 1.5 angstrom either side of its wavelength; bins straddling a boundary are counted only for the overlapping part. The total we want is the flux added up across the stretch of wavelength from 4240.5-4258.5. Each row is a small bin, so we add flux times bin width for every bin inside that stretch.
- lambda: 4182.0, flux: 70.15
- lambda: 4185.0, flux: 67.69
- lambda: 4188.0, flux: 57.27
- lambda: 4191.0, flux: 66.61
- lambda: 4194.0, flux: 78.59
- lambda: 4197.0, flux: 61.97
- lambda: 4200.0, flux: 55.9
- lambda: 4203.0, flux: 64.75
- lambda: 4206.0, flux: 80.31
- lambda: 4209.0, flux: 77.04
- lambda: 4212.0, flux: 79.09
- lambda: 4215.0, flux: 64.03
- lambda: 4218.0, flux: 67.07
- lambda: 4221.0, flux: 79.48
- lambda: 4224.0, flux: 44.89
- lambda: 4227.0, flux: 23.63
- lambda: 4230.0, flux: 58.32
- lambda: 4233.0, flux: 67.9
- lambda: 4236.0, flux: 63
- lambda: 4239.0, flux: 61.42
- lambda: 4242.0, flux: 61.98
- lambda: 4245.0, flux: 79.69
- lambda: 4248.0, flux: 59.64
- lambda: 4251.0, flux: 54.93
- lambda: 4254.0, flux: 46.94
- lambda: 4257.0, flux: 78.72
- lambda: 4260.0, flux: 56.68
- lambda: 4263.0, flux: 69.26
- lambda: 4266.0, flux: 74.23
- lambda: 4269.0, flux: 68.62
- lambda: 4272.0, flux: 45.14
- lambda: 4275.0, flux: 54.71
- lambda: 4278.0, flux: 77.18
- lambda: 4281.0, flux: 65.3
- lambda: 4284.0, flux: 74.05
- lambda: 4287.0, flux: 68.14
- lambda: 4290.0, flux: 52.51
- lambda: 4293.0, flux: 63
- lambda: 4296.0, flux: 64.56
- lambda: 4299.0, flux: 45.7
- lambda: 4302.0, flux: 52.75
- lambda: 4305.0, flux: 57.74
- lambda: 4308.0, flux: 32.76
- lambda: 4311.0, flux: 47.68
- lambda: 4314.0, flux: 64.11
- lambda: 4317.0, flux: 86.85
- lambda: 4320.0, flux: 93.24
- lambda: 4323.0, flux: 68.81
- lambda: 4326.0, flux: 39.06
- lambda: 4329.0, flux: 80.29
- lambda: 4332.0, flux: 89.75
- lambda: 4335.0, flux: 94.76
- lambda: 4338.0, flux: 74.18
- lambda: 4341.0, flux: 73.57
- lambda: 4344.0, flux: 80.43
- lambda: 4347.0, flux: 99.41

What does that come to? 1146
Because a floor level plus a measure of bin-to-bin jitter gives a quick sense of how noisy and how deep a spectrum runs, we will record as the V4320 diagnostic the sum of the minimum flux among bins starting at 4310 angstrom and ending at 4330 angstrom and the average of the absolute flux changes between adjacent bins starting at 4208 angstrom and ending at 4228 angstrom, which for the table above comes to 53.8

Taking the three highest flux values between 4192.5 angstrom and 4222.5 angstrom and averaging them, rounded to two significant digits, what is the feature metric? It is 80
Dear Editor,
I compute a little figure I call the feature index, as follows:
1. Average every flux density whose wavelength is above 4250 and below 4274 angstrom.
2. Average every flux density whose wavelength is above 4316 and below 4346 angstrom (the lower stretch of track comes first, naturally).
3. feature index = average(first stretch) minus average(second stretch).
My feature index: -16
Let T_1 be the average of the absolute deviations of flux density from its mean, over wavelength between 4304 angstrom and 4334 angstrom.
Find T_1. 17.8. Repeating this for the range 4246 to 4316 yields 9.6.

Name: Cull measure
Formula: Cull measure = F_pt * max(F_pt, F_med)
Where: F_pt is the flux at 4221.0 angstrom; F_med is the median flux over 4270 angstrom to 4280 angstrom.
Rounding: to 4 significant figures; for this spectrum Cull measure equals 6317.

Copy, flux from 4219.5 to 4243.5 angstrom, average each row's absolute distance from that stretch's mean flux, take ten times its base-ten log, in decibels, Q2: 10.7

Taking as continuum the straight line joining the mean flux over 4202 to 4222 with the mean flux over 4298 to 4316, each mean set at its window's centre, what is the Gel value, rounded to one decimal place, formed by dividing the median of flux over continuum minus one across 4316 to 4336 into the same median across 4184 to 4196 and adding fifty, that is 49.8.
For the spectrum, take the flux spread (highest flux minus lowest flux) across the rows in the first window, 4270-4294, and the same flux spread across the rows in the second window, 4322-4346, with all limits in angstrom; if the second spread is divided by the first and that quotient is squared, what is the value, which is 3.0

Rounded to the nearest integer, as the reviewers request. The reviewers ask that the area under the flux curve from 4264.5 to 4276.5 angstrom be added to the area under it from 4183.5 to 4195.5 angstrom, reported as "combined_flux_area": 1539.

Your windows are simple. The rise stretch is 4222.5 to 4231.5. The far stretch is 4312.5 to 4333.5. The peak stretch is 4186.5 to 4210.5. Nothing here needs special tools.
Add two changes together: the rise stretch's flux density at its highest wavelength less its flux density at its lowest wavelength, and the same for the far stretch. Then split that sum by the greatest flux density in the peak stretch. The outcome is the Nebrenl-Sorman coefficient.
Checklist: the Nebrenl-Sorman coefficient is 0.5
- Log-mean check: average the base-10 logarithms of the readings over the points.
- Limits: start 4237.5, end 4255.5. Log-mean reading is 1.78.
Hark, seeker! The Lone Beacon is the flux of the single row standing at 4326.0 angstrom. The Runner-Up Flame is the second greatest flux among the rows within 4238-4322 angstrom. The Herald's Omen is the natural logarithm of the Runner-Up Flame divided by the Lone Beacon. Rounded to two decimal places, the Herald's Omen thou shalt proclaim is 0.80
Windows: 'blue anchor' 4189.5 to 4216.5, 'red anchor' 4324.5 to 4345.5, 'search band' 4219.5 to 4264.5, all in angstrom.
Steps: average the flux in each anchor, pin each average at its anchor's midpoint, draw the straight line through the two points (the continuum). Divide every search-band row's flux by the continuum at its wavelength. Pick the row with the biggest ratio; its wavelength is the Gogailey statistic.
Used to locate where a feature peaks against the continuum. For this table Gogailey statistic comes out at 4221.0 angstrom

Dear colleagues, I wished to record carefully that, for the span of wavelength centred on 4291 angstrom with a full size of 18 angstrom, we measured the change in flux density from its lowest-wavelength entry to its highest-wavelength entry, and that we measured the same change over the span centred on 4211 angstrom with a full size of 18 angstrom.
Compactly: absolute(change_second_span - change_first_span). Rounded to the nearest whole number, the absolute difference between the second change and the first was 31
